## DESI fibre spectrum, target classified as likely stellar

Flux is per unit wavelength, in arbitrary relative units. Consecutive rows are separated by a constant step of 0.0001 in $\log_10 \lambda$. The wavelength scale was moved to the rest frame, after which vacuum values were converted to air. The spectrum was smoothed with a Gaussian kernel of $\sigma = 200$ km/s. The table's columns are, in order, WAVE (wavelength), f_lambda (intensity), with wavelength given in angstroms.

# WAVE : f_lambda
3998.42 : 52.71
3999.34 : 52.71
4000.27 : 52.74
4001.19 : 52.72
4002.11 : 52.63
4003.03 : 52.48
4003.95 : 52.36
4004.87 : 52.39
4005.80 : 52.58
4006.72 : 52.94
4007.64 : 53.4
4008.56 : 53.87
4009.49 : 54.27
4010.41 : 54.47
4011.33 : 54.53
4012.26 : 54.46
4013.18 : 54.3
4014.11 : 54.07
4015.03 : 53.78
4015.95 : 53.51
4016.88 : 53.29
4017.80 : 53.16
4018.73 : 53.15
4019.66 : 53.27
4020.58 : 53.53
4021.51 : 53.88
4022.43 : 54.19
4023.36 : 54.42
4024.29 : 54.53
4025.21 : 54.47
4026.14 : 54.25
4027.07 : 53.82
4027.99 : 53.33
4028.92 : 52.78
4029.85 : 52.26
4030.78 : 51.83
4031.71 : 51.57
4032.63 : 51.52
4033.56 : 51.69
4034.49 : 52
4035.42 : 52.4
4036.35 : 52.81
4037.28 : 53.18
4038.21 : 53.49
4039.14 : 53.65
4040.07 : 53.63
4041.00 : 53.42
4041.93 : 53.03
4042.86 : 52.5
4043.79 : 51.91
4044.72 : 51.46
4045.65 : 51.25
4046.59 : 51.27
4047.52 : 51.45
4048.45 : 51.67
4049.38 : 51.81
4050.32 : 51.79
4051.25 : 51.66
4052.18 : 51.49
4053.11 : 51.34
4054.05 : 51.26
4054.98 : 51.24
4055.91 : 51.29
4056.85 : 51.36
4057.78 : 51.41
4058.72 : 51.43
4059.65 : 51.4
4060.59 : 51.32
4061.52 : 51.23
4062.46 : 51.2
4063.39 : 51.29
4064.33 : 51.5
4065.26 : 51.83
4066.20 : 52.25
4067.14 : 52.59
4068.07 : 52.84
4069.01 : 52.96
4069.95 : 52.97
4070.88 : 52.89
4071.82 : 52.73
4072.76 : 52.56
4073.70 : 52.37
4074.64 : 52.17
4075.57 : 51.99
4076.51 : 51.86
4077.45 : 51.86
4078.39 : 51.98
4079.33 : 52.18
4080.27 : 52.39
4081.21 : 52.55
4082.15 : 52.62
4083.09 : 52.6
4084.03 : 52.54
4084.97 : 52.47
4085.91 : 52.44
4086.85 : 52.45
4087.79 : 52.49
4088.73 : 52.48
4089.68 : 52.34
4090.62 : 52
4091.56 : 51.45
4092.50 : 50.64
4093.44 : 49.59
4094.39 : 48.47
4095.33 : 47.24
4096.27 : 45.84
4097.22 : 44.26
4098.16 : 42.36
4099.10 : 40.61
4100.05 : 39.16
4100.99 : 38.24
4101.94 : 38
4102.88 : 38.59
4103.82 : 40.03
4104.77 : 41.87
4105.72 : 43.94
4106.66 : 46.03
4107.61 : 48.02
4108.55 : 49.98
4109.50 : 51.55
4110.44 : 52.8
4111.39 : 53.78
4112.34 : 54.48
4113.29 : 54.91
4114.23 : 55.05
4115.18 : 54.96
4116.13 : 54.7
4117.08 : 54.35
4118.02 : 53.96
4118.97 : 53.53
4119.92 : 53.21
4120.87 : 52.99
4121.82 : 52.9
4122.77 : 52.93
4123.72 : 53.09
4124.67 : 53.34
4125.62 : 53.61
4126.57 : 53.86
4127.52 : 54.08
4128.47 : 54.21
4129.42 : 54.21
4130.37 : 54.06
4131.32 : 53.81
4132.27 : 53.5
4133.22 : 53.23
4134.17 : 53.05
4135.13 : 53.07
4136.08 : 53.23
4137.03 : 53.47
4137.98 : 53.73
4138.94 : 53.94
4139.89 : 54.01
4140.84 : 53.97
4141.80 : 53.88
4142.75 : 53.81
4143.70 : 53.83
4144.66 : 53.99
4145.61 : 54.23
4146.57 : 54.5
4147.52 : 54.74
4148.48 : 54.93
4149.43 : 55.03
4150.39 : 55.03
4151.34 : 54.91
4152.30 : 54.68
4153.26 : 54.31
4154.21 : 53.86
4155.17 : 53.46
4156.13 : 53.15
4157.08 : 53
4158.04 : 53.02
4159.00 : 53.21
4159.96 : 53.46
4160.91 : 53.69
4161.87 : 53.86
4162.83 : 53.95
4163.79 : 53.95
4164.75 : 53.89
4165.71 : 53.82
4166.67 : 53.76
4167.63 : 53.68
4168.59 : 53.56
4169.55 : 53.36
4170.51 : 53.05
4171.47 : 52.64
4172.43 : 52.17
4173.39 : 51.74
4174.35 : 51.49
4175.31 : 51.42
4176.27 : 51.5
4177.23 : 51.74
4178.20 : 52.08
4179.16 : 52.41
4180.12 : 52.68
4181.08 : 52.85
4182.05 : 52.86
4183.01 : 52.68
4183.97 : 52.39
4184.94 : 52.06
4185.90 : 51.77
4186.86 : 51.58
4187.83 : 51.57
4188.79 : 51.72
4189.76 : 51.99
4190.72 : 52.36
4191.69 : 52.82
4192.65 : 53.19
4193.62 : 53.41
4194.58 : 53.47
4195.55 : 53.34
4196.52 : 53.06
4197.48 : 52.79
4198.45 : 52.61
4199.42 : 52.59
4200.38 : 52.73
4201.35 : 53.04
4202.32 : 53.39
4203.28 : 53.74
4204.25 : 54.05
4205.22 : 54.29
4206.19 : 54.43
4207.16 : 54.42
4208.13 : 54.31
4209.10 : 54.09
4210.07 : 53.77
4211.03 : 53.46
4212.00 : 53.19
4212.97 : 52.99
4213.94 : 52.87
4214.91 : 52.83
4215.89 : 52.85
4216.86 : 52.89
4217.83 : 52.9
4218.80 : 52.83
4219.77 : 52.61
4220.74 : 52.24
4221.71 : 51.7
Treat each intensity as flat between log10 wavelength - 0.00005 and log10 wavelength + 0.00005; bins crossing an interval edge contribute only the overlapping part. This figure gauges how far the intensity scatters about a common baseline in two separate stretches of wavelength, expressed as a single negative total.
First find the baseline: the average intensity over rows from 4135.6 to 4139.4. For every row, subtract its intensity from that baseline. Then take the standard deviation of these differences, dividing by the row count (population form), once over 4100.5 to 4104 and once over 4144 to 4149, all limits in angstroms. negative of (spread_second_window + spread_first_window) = -1.1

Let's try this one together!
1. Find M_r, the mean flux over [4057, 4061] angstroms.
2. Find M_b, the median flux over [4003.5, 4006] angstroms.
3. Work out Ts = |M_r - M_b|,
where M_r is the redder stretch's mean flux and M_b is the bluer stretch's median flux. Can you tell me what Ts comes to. 1.0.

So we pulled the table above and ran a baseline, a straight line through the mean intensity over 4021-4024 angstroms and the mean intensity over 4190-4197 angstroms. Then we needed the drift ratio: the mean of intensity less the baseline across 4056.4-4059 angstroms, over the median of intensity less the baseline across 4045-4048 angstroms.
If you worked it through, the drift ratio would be 0.9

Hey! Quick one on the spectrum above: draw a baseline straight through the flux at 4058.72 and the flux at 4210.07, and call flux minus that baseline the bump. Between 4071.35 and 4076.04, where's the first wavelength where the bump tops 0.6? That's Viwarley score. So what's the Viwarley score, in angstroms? 4071.82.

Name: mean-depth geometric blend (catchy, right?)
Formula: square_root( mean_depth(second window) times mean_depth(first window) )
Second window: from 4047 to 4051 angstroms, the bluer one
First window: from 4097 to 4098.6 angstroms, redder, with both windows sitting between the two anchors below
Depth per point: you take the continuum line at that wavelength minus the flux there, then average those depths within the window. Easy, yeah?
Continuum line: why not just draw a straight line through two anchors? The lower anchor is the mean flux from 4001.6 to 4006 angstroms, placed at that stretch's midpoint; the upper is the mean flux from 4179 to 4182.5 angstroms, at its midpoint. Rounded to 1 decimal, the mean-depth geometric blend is 2.8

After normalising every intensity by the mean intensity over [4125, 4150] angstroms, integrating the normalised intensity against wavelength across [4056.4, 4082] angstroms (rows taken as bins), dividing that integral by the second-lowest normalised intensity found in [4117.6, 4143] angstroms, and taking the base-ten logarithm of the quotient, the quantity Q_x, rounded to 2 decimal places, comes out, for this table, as 1.40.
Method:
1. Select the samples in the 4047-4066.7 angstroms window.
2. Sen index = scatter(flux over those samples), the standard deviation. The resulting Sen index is 0.26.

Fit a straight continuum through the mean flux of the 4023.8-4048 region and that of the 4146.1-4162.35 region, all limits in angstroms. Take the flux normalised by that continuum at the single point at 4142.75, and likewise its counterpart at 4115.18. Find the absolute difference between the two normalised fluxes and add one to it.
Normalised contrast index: 1.03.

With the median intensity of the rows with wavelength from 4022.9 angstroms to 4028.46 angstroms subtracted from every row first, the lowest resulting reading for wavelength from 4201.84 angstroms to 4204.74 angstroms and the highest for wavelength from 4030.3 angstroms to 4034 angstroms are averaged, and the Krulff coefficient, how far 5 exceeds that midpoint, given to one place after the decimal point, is 6.7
